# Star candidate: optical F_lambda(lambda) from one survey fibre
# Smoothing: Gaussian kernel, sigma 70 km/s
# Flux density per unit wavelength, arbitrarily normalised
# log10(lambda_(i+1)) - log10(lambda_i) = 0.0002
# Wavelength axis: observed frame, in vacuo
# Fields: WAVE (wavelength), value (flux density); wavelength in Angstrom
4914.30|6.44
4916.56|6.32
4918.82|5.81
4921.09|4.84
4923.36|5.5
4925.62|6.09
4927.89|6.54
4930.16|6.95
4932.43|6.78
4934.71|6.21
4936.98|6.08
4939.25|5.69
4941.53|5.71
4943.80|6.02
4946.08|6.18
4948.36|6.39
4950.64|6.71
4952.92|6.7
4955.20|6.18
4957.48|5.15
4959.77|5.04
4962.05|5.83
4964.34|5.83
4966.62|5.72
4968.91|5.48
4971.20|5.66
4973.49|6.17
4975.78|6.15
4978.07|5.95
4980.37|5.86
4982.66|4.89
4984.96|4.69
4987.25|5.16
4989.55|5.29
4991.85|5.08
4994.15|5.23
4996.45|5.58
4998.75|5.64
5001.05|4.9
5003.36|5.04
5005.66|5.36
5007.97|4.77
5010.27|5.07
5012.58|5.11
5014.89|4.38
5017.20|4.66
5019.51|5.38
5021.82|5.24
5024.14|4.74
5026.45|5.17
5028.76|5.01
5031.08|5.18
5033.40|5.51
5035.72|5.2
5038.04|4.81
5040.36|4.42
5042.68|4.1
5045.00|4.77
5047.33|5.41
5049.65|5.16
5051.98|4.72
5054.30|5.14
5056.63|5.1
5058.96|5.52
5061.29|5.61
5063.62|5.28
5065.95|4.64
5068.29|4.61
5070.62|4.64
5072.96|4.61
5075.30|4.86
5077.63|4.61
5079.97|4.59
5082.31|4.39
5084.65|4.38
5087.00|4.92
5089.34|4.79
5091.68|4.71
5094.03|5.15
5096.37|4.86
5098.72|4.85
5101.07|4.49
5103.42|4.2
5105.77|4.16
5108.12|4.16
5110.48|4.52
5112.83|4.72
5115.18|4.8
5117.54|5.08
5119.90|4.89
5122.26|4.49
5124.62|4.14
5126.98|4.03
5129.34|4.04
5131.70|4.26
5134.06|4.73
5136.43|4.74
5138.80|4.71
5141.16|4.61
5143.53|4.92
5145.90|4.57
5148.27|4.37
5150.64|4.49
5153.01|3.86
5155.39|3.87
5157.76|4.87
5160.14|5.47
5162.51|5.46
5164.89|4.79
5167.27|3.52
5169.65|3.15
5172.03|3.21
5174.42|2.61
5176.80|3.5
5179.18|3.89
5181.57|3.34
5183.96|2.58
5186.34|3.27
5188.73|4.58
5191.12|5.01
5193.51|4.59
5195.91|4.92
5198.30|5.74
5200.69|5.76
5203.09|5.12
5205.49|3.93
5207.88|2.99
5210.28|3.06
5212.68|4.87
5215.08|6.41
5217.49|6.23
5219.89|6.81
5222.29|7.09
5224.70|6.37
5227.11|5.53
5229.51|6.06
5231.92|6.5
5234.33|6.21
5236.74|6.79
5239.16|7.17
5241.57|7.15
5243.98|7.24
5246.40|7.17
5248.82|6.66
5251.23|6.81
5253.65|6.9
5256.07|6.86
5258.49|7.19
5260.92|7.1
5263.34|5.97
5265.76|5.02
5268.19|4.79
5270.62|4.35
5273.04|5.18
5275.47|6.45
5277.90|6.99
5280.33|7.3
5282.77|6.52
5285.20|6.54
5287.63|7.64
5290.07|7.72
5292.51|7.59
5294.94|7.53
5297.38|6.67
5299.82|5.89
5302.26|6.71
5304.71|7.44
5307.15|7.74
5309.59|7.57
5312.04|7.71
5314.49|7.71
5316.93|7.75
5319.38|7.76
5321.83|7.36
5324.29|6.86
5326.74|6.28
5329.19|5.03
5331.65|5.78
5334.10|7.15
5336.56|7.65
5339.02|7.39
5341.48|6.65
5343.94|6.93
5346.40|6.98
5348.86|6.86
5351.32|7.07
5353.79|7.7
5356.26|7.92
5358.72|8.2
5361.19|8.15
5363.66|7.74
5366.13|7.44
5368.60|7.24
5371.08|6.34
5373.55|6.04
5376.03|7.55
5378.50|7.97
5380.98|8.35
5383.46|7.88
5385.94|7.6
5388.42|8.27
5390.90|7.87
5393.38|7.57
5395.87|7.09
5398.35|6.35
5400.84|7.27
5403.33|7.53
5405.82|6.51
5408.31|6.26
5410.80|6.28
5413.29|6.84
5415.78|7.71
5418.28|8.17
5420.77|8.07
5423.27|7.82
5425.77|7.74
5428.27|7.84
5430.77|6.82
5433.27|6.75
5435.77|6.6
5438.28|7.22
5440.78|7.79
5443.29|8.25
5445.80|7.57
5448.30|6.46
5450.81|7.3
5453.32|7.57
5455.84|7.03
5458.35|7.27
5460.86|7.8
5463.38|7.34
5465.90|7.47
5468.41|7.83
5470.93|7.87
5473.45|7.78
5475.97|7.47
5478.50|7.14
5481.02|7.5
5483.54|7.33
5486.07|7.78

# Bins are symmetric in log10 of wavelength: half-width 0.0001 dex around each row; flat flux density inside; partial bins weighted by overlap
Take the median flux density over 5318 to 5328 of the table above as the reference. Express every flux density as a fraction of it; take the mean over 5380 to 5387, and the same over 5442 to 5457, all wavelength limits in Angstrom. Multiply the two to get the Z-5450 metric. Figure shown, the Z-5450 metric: 1.16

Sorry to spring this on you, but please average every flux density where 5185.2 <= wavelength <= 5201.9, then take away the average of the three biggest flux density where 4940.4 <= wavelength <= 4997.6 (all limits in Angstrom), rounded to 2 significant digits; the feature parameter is -1.8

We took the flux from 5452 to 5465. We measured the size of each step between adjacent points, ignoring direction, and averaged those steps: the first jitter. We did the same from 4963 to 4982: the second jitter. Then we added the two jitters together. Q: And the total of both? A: 0.635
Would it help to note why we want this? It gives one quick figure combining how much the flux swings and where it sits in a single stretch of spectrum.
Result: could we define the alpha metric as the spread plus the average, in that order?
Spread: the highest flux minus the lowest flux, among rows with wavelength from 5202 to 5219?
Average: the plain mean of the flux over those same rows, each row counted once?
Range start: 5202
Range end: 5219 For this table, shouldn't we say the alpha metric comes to 8.1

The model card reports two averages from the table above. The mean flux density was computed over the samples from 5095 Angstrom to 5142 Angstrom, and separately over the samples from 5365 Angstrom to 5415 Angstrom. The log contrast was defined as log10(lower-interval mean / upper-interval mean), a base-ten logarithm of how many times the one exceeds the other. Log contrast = -0.20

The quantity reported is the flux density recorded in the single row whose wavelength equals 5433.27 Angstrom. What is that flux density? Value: 6.75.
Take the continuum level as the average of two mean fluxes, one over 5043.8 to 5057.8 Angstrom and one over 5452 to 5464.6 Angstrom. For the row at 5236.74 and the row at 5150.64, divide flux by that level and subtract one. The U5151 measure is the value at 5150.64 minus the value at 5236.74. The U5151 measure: -0.37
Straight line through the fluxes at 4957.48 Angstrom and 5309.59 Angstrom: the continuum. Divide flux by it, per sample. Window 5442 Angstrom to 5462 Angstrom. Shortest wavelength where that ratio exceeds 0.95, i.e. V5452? 5443.29 Angstrom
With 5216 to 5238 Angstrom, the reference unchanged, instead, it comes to 5219.89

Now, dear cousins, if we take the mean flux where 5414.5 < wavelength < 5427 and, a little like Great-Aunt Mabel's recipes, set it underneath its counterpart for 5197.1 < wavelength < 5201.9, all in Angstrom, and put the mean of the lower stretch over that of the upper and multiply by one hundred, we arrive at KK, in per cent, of 73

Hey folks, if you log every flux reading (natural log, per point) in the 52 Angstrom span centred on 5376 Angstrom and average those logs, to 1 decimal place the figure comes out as 2.0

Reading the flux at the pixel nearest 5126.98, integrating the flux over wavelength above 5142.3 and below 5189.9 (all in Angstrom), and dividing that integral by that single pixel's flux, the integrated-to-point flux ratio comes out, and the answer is 47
